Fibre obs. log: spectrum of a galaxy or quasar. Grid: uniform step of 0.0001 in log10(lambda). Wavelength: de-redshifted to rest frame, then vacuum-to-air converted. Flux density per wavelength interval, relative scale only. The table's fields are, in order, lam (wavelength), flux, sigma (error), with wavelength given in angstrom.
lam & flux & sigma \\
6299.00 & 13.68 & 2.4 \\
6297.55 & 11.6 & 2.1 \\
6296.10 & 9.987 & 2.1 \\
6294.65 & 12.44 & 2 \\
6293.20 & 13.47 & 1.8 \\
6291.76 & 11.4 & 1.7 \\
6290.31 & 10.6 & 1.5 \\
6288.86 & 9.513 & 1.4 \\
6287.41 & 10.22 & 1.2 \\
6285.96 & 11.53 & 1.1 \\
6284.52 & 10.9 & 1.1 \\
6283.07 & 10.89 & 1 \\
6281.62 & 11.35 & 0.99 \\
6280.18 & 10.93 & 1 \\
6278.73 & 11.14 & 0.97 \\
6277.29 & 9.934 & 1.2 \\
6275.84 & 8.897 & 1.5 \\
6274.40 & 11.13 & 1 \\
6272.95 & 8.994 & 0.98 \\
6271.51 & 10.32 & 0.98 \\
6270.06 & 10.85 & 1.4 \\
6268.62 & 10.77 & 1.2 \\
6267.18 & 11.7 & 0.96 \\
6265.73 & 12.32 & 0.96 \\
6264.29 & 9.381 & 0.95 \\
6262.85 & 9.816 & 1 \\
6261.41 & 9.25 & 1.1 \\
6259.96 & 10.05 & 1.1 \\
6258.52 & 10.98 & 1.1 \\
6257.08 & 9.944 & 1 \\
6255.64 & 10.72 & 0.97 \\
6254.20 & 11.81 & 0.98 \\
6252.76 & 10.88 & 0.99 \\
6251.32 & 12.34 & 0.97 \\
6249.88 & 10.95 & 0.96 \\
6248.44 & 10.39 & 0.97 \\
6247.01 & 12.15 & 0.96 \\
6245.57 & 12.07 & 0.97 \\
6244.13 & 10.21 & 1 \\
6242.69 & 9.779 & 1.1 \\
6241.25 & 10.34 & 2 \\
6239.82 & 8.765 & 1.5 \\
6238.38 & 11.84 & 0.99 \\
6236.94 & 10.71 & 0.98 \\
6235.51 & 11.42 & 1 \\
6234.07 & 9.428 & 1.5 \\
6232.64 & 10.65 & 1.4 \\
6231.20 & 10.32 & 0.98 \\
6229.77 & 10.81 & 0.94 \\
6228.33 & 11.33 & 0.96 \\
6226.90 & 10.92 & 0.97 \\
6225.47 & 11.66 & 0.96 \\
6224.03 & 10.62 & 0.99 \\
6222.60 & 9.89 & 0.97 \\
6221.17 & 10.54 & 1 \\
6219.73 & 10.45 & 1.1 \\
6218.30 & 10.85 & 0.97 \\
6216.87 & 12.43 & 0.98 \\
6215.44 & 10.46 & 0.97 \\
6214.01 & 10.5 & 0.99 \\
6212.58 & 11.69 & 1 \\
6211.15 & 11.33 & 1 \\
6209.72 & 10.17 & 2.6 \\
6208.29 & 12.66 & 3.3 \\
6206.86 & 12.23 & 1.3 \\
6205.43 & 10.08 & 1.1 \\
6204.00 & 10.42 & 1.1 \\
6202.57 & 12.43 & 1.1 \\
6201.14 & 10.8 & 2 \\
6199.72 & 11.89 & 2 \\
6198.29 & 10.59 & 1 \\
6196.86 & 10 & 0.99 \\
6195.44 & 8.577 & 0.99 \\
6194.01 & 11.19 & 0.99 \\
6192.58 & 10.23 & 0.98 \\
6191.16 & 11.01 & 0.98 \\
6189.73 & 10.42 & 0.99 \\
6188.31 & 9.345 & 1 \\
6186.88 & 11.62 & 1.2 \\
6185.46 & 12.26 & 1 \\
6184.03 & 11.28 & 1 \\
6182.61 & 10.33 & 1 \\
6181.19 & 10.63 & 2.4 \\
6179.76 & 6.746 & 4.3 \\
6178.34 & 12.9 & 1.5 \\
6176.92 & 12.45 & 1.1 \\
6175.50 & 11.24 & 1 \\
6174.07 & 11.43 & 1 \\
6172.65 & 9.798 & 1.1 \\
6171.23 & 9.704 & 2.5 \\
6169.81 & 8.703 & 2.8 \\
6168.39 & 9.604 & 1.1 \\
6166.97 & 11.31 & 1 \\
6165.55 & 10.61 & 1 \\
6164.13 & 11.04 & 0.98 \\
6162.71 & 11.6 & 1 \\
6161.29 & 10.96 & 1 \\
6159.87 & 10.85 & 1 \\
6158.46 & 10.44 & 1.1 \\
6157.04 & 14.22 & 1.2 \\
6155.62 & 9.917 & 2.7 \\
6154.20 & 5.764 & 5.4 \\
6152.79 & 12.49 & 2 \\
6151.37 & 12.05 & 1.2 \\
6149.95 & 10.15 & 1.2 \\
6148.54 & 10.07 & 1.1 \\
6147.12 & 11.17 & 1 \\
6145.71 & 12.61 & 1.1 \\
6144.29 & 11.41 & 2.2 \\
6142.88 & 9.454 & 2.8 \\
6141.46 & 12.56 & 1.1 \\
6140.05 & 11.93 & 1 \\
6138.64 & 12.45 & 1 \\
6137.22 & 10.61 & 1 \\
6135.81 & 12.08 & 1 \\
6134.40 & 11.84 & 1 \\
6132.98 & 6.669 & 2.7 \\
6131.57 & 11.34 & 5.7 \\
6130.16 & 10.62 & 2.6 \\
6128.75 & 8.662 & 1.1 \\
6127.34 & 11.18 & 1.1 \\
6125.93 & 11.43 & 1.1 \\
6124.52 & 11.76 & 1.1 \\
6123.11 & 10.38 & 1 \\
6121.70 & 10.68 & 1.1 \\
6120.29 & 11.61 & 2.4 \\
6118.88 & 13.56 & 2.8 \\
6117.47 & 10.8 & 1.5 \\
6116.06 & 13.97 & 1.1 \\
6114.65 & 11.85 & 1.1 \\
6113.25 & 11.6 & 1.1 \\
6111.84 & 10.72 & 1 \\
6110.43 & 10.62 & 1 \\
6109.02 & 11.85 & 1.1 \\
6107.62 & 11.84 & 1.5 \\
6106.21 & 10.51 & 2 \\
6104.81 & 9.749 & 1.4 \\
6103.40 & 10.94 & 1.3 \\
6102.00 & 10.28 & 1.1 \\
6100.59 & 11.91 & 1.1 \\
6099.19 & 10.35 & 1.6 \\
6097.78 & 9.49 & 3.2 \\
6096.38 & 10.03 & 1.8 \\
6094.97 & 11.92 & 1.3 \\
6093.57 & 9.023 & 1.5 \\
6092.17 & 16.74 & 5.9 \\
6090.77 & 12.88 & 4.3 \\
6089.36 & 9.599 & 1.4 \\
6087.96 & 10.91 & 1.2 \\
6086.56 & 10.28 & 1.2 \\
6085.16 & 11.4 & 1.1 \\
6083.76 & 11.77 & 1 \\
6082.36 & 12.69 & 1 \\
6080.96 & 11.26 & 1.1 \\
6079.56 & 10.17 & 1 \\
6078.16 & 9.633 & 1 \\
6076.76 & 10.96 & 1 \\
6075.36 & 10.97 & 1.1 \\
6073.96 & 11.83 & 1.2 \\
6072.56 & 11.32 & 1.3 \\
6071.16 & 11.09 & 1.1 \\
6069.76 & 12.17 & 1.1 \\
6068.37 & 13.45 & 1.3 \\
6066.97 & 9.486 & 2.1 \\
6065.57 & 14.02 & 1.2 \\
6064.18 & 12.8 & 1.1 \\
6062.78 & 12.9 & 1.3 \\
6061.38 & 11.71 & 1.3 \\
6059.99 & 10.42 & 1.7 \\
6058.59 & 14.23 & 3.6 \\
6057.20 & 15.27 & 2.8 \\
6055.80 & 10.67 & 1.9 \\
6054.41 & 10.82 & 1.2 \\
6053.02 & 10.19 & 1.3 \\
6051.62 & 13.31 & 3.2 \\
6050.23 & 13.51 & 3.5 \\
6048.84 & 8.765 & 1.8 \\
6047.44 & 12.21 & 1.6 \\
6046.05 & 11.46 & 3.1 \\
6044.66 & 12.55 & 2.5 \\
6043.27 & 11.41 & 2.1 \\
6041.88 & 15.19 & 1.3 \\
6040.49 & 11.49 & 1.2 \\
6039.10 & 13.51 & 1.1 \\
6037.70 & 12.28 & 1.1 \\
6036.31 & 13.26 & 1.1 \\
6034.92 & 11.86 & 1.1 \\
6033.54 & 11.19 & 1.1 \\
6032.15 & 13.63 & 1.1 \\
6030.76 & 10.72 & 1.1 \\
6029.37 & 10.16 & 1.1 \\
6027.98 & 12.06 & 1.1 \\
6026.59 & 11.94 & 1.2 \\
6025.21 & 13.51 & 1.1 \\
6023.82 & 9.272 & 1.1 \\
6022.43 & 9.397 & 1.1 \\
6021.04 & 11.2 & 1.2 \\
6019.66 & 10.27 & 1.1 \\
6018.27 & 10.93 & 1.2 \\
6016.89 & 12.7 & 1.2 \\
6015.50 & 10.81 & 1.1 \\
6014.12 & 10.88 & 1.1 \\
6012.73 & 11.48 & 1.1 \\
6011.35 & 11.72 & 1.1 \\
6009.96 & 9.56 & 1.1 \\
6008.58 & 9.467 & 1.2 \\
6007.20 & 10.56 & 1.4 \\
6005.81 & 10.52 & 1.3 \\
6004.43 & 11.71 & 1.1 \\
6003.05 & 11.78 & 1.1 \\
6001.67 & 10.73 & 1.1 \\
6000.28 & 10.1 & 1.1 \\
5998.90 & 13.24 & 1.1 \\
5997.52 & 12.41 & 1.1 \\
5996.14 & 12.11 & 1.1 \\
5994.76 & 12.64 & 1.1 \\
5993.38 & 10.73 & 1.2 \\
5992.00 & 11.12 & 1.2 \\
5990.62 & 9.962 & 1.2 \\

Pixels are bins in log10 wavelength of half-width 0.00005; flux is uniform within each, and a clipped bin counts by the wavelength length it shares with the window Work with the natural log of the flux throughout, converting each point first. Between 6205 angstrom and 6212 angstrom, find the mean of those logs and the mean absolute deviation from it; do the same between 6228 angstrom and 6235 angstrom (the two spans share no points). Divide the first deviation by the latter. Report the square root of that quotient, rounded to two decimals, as 1.31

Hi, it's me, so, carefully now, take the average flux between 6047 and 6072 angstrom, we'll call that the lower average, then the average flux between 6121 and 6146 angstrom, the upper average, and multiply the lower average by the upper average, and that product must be 132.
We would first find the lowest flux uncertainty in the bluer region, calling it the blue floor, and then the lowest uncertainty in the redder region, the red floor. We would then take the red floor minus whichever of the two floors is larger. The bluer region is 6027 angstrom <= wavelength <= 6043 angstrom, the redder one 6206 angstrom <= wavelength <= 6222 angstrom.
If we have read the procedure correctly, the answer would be -0.13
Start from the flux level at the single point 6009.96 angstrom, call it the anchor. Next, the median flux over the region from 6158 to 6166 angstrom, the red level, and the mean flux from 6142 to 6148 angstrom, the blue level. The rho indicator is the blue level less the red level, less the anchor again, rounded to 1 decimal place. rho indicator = -9.3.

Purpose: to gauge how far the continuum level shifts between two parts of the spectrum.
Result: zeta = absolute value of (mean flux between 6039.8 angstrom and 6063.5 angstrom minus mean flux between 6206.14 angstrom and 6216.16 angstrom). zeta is 0.83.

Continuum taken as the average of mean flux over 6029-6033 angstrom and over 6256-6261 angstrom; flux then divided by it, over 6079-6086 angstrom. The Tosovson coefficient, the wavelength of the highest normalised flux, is 6082.36 angstrom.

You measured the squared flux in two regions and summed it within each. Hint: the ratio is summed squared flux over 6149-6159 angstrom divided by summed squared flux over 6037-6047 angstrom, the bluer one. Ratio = 0.76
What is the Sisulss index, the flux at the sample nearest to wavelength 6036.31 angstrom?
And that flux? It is 13.26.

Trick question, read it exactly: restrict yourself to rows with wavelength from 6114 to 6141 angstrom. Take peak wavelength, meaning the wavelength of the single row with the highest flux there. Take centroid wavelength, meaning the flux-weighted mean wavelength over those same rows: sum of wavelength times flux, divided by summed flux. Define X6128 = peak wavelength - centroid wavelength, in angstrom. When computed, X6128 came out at -11.0 angstrom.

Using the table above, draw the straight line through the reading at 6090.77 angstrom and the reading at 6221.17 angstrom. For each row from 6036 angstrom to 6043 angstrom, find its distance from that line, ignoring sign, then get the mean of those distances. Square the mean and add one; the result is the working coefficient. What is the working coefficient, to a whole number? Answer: 3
